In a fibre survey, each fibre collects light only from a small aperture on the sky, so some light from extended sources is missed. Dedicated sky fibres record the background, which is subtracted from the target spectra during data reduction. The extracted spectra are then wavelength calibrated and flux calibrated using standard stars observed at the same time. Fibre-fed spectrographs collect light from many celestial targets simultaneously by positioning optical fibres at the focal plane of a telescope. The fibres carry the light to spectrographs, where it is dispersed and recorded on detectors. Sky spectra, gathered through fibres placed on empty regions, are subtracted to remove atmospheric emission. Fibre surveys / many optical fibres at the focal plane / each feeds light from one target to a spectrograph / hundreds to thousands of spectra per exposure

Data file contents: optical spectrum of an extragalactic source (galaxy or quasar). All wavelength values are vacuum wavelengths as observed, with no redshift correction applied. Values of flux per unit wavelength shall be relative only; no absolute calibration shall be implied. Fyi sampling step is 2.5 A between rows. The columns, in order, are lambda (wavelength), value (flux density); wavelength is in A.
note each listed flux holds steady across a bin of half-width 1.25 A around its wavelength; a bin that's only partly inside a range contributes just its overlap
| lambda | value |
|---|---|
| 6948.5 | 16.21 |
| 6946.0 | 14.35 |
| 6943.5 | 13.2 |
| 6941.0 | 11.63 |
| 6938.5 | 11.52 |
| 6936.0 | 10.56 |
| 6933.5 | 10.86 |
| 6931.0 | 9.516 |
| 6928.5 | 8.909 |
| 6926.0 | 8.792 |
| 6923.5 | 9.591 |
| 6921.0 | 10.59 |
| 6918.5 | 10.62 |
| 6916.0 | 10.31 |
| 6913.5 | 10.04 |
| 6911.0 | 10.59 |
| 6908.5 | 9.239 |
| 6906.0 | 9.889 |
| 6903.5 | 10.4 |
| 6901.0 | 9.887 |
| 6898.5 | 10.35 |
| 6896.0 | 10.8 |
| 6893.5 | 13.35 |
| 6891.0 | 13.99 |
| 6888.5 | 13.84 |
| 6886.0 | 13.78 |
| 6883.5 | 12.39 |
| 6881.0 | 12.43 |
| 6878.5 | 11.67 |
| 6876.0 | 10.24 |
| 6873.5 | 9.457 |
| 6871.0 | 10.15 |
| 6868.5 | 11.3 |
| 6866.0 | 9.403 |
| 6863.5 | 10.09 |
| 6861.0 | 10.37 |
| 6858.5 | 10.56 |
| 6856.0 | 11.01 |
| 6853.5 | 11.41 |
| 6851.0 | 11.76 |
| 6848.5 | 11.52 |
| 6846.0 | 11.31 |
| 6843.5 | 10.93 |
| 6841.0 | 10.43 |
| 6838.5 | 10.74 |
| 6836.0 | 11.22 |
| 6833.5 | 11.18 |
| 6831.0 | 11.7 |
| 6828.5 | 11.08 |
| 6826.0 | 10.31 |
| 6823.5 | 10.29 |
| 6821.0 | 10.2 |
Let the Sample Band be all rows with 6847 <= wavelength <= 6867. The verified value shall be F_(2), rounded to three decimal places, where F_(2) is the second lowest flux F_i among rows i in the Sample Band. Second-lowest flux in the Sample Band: 10.090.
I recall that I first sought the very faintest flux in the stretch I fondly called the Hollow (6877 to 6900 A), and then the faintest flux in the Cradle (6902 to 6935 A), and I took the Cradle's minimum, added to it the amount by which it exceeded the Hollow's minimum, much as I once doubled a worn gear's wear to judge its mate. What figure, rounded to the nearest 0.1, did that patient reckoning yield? 7.2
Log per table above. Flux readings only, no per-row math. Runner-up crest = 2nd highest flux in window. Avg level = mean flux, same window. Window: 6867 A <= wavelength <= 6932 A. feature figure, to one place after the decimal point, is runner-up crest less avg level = 3.0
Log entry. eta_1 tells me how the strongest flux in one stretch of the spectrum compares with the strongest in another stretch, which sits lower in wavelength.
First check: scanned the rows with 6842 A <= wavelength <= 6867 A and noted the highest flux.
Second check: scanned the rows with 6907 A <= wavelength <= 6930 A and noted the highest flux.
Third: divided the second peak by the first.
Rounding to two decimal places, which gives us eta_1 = 0.90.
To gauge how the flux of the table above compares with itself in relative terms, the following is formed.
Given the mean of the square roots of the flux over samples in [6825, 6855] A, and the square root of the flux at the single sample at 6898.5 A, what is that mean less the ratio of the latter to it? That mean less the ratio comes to 2.37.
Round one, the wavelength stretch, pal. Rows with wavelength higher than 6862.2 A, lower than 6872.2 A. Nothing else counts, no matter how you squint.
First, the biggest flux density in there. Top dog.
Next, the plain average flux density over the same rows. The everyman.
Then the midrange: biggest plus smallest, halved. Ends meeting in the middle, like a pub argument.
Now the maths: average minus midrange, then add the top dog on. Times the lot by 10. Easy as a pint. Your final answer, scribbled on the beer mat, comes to 112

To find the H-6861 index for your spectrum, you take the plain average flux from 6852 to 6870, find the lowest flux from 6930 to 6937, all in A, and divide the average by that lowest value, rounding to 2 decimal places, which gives 1.11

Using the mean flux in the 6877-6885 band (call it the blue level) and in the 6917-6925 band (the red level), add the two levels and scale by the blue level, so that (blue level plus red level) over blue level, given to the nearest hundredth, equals 1.84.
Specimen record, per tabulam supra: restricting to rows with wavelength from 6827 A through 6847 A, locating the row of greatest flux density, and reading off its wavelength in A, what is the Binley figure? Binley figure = 6831.0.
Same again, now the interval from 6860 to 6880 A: 6878.5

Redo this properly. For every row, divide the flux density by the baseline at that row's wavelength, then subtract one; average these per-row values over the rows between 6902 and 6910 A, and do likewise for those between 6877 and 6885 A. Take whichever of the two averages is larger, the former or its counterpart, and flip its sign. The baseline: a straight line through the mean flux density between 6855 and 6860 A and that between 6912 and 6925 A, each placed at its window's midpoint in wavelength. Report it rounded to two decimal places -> -0.15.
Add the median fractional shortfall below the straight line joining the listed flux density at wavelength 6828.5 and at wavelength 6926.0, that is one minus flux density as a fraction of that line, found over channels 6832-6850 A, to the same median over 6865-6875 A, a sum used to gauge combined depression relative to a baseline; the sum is 0.01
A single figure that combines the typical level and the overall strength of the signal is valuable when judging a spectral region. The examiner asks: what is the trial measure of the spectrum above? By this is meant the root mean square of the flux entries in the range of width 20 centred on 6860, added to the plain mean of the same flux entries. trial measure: 21.5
